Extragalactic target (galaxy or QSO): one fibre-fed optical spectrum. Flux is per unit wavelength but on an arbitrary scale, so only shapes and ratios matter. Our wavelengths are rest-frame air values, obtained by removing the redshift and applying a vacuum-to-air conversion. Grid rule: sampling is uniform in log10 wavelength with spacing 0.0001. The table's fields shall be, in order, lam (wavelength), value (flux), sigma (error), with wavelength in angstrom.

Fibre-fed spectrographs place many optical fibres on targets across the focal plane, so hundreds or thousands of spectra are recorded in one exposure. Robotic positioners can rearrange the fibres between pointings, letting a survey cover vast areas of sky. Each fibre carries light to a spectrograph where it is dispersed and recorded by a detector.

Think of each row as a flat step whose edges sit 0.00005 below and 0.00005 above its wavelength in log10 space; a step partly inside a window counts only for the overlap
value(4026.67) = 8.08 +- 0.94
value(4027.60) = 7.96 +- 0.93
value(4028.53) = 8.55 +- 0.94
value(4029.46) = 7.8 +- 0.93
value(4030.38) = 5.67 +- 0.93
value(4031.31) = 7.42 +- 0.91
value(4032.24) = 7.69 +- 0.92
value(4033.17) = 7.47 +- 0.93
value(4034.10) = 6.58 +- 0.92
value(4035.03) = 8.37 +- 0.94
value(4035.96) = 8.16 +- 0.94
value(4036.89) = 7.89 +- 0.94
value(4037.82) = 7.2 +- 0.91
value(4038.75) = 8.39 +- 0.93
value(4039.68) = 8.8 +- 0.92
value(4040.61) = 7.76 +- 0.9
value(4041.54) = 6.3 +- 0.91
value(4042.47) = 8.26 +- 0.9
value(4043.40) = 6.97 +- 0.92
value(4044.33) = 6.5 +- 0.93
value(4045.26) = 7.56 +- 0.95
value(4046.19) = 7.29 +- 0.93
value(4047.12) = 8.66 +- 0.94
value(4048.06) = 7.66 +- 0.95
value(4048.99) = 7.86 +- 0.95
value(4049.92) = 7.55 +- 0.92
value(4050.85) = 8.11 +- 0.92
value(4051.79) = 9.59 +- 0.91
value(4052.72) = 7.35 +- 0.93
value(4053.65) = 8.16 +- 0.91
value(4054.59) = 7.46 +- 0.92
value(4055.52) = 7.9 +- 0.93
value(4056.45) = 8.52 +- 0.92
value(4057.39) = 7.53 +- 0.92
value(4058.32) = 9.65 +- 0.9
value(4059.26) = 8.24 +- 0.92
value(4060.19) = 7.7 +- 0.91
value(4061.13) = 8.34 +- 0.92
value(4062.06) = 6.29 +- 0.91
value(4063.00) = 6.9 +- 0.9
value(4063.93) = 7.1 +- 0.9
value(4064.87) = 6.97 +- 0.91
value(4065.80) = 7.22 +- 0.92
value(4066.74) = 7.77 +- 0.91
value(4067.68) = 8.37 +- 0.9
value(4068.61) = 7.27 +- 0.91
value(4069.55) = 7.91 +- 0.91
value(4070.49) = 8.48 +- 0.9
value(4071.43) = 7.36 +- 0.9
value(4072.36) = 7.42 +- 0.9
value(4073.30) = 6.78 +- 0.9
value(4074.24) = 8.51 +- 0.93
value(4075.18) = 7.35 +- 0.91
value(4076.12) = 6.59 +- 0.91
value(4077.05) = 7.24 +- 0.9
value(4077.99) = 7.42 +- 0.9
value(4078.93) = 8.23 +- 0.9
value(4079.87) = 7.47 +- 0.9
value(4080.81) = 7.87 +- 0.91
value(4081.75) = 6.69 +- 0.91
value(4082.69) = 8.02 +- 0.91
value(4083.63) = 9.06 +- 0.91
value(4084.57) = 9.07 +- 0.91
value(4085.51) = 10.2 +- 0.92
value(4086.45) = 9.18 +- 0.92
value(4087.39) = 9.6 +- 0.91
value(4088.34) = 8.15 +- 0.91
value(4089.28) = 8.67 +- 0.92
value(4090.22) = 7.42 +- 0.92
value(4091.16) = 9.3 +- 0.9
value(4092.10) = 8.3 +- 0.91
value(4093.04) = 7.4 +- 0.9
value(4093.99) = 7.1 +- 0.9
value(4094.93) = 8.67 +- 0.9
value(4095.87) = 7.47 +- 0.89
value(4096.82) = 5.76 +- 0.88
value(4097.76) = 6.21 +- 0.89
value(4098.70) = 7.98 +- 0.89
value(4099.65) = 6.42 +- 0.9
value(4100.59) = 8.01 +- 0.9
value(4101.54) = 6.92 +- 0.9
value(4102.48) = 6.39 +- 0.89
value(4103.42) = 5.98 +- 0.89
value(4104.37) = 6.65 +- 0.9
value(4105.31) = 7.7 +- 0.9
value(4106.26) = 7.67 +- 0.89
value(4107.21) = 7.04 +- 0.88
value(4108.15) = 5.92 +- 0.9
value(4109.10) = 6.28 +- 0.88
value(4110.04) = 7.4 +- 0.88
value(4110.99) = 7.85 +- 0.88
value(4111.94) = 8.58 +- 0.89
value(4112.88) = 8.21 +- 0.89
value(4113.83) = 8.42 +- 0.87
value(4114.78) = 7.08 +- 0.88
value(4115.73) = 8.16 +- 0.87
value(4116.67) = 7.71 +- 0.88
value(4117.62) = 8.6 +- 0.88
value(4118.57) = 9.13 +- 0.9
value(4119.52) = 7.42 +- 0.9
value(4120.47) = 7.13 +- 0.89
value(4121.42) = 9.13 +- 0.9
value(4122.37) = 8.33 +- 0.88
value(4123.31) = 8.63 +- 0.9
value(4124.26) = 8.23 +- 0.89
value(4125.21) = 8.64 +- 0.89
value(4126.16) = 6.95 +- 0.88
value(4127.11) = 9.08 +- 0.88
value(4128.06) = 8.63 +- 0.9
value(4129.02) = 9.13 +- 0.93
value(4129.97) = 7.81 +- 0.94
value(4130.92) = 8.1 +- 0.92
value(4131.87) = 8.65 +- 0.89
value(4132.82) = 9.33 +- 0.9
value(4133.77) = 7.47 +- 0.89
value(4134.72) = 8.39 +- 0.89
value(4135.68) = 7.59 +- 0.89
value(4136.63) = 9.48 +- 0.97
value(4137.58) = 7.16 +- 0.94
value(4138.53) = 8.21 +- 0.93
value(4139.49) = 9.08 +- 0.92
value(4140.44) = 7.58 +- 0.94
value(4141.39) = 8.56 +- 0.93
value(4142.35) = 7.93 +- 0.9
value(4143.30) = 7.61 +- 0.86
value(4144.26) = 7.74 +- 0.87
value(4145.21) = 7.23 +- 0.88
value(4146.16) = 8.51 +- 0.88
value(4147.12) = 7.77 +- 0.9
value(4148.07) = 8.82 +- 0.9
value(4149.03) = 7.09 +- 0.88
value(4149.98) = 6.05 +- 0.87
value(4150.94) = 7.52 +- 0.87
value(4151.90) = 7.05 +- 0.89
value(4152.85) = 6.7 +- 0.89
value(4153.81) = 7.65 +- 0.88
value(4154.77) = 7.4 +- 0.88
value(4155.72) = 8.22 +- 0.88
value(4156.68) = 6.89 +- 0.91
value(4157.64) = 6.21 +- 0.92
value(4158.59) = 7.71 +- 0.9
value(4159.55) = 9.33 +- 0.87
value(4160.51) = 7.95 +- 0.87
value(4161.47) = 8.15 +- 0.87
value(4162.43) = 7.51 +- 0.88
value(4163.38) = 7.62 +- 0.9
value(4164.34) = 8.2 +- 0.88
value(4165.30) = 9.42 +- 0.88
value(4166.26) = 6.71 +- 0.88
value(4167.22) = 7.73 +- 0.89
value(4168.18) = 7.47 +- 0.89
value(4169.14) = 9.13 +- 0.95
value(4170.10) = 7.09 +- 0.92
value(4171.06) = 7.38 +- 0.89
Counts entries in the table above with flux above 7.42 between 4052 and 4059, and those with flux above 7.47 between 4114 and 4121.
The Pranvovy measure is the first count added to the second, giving 10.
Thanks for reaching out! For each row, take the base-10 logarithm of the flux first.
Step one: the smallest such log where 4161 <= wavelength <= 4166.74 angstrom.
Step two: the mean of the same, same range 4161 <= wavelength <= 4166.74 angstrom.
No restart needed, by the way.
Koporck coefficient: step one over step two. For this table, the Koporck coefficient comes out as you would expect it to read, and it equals 0.92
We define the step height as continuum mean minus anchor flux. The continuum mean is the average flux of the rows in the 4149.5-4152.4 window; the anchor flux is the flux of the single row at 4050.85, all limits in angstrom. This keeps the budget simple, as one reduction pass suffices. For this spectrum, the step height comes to -1.2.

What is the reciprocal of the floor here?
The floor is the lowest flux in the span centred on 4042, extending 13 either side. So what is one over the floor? 0.176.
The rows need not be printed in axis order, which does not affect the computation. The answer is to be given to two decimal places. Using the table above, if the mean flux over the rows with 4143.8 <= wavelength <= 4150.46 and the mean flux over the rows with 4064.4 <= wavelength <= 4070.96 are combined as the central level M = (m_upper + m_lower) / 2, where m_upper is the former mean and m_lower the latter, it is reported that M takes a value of 7.66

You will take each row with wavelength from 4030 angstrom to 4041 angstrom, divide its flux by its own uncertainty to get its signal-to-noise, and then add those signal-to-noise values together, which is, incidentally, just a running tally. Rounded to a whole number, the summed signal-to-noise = 99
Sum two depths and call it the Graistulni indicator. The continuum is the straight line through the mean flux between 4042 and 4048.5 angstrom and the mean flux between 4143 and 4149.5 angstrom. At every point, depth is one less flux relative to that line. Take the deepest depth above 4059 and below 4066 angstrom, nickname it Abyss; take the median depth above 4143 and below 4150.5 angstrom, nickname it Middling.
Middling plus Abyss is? 0.19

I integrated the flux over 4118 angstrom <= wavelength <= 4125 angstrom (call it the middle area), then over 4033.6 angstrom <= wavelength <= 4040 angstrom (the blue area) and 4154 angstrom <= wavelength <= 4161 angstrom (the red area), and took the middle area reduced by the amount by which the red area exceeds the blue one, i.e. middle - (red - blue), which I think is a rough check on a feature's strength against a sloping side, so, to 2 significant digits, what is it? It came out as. 55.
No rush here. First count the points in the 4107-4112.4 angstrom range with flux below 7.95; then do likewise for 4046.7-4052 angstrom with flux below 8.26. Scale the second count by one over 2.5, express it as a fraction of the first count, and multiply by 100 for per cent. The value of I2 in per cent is 32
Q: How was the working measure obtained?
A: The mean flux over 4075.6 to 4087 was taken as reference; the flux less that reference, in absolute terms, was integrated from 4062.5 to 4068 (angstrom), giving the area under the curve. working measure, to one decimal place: 4.5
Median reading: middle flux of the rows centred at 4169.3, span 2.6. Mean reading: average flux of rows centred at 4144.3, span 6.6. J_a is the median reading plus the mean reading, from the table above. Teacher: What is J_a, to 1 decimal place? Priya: 15.4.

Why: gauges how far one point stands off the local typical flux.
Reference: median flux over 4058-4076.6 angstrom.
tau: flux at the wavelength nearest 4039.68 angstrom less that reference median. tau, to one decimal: 1.4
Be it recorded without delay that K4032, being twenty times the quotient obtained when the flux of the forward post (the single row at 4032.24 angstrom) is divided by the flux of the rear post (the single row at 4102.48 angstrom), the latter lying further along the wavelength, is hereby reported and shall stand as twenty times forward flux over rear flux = 24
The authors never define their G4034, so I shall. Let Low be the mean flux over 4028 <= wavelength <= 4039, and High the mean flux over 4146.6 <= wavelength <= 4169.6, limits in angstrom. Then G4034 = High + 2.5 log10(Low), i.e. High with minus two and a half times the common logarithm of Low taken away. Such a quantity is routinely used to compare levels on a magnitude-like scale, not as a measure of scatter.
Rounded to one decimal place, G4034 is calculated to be 9.9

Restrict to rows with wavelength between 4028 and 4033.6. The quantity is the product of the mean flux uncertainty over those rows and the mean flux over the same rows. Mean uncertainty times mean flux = 6.89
